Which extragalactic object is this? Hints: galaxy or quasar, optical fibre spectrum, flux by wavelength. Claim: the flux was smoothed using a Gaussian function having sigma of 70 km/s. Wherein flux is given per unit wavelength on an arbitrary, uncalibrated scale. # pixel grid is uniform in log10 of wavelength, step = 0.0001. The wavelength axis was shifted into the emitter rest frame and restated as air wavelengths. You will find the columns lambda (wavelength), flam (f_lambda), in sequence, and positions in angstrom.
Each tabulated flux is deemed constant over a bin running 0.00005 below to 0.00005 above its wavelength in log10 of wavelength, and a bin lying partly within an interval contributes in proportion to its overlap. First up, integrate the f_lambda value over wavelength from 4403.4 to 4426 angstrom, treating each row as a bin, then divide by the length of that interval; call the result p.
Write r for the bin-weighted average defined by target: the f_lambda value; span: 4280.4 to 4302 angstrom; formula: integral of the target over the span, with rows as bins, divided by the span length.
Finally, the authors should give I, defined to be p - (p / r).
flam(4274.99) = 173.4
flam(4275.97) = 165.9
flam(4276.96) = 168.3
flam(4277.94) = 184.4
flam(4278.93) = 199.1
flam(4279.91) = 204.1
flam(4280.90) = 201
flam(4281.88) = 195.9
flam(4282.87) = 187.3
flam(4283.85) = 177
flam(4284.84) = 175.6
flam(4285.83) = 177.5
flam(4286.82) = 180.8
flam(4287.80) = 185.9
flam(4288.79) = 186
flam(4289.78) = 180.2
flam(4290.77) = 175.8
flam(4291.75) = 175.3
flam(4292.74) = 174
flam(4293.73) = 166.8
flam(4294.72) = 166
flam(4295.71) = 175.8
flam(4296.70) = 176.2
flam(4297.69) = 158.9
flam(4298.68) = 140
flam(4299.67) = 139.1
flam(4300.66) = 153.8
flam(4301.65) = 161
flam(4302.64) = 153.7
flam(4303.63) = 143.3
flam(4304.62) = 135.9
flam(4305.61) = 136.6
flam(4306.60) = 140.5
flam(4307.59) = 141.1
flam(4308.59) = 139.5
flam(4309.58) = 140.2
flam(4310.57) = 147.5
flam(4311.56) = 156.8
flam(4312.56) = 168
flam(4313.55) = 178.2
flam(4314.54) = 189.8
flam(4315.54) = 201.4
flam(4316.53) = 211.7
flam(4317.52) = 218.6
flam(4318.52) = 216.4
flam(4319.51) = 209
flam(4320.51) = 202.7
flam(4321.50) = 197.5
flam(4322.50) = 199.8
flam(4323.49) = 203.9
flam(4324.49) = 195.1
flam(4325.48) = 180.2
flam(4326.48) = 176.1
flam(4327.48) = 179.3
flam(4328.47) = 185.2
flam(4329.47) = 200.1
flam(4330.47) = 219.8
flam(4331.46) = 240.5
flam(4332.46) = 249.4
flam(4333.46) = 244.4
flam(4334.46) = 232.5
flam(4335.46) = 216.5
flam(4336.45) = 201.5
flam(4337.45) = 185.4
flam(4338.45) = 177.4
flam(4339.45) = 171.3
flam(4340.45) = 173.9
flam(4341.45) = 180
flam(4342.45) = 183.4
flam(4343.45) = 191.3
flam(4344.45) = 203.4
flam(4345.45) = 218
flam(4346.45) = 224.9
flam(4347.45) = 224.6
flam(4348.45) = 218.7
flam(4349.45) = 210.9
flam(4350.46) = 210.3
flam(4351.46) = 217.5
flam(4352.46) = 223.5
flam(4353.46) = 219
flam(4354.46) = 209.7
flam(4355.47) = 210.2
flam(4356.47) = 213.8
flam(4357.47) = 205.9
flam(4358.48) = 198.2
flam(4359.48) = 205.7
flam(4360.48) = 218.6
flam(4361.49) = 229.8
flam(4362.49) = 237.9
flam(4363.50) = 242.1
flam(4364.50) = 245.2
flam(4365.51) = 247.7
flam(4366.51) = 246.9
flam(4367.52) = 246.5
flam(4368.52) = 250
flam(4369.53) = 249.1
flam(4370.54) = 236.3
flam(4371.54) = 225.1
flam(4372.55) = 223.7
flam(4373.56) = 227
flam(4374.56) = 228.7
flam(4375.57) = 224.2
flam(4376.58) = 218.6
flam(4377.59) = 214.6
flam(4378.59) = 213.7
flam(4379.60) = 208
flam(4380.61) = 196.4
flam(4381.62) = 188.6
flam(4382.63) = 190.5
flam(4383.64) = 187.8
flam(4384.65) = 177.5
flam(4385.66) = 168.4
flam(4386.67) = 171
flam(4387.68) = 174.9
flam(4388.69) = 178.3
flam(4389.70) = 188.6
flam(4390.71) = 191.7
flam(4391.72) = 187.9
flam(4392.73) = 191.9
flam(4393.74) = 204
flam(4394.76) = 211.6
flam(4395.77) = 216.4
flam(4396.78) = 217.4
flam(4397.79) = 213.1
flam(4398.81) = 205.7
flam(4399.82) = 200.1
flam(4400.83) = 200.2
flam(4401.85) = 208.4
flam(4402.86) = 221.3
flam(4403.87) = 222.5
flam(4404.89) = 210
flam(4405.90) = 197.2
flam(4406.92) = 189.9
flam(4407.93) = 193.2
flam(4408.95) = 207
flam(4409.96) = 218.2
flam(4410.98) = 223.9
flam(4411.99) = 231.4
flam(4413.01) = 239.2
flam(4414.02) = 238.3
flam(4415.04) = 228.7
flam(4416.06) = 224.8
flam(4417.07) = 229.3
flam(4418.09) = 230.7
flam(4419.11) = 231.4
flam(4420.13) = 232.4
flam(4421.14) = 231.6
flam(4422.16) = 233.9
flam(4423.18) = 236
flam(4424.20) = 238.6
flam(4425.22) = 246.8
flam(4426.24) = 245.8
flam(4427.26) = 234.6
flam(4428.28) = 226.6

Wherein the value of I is 223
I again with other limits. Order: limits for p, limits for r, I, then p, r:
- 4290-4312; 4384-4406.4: 154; 155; 198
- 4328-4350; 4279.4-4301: 206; 207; 175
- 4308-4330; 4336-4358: 185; 186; 203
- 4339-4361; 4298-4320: 205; 206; 165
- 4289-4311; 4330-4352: 155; 156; 209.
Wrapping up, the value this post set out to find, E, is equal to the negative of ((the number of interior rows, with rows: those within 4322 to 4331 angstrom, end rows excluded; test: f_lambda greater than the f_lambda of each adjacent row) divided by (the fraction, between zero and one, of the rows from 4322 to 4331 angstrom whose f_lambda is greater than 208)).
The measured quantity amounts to -9.0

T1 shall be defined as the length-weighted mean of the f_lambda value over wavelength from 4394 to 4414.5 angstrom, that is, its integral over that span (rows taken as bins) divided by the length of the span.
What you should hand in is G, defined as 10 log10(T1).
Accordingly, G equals 23.29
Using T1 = 213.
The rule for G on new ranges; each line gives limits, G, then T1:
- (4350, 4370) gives 23.55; 226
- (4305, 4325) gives 22.54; 180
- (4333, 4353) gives 23.13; 205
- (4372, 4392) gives 22.97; 198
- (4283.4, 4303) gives 22.28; 169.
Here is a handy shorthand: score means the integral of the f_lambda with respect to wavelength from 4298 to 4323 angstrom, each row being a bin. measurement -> 4223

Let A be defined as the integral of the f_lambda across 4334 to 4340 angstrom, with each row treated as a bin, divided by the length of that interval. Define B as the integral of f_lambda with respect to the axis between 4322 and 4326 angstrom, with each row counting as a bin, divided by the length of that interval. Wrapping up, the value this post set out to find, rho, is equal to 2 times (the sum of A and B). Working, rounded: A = 197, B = 195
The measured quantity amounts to 784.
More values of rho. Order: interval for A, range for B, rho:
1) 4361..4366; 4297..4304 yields 783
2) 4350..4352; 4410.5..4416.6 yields 892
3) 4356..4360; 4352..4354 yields 855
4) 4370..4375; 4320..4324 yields 858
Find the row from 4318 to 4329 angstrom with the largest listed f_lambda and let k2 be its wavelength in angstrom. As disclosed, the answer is 4318.52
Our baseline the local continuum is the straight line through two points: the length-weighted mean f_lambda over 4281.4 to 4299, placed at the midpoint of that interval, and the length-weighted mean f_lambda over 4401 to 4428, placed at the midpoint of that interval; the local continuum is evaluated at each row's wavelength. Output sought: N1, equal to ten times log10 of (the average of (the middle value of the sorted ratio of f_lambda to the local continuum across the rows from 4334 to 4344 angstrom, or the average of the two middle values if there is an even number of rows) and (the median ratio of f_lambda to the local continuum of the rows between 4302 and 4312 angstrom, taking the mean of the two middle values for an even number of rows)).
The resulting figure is -0.7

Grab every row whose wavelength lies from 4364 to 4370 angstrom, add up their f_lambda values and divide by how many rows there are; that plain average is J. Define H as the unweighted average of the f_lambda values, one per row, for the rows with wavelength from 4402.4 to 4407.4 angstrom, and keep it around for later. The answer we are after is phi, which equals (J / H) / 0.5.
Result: 2.38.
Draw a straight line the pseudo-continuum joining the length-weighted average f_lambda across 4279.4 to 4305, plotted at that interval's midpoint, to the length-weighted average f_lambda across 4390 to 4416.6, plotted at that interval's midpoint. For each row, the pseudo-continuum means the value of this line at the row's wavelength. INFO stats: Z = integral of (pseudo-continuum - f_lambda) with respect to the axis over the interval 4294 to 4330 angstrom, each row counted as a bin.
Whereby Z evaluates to 200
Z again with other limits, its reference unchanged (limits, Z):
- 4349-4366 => -436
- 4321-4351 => -487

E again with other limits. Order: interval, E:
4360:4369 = -1.0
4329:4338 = -1.5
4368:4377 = -1.0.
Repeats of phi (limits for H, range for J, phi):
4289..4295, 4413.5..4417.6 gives 2.66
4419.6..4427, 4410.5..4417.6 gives 1.94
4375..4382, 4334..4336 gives 2.15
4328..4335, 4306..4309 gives 1.25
